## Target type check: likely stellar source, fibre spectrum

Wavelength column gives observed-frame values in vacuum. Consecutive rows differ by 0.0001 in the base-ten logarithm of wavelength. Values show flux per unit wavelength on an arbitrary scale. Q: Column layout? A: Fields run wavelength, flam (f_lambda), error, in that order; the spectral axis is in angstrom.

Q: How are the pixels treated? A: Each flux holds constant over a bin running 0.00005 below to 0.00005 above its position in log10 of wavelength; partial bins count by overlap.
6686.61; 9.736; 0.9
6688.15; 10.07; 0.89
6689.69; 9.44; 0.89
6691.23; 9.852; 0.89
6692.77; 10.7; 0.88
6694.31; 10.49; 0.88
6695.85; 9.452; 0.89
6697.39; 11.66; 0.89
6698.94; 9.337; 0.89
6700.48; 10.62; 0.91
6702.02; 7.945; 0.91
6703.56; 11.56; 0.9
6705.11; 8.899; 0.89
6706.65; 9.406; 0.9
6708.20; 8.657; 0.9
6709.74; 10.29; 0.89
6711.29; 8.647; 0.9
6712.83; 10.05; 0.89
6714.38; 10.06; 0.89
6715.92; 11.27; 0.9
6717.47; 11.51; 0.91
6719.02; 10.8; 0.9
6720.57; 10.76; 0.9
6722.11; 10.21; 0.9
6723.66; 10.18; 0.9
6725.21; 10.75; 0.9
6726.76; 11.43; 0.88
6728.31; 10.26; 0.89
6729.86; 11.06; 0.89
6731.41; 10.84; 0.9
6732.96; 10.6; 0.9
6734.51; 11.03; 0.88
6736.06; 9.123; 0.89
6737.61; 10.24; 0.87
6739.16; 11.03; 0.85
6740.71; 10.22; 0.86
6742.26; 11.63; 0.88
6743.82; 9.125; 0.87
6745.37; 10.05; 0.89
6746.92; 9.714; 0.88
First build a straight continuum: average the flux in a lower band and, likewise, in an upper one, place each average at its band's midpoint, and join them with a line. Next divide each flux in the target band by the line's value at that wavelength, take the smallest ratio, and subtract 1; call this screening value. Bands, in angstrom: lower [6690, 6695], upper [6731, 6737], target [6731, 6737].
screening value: -0.12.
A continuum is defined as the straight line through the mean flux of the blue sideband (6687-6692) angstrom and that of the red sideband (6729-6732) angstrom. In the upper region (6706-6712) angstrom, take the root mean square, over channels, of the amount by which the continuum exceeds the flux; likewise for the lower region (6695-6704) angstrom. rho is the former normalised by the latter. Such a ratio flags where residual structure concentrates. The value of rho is 1.0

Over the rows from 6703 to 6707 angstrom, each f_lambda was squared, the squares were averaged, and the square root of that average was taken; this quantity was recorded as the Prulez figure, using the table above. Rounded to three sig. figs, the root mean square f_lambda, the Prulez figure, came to 10.0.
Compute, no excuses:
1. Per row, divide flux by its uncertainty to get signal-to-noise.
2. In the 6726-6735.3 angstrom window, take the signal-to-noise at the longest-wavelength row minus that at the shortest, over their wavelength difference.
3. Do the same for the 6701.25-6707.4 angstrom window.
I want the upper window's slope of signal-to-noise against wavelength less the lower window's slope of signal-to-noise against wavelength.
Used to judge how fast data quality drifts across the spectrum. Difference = -0.4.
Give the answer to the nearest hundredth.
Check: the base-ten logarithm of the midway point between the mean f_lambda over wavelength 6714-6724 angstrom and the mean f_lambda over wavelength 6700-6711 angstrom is 1.01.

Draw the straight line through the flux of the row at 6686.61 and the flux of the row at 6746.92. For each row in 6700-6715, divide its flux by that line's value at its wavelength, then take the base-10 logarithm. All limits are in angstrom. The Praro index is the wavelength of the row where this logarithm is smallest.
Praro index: 6702.02 angstrom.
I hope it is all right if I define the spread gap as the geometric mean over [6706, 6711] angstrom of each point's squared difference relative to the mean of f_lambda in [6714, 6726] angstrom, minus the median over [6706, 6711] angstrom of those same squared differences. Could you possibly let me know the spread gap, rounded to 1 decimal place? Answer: -0.6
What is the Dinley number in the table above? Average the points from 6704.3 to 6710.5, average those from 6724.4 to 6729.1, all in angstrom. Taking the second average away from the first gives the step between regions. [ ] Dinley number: -1.5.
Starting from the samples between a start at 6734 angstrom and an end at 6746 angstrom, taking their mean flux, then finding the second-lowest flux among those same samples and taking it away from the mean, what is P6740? 1.2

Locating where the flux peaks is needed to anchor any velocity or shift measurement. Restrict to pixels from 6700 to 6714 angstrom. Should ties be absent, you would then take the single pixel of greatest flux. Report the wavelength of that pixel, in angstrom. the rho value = 6703.56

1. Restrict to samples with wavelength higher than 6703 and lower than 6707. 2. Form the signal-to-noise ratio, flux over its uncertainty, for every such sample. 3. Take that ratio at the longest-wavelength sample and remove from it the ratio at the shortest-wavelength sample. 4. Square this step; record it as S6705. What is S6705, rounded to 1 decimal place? 5.7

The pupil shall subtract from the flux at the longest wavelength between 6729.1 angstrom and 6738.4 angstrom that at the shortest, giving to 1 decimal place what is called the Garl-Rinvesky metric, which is -0.8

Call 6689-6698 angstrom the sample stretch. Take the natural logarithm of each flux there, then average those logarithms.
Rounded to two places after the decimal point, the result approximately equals 2.33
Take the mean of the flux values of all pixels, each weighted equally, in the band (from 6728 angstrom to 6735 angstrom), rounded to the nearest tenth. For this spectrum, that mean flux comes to 10.8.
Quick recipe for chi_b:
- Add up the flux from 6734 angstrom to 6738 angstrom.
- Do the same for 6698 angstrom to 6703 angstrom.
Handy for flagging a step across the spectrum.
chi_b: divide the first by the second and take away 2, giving -0.91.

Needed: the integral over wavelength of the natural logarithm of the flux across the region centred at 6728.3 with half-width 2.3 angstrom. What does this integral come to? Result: 11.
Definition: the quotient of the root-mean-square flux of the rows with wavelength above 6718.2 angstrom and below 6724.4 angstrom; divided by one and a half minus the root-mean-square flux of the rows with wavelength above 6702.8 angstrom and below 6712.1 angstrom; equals -1.29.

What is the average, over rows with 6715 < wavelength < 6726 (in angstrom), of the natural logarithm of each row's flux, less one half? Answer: 1.88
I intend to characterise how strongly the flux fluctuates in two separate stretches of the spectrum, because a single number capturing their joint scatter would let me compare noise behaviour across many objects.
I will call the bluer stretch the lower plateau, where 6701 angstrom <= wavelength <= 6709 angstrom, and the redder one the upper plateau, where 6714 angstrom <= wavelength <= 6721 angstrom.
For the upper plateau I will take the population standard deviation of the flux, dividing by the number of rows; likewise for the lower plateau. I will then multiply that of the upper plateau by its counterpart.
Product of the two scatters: 0.61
